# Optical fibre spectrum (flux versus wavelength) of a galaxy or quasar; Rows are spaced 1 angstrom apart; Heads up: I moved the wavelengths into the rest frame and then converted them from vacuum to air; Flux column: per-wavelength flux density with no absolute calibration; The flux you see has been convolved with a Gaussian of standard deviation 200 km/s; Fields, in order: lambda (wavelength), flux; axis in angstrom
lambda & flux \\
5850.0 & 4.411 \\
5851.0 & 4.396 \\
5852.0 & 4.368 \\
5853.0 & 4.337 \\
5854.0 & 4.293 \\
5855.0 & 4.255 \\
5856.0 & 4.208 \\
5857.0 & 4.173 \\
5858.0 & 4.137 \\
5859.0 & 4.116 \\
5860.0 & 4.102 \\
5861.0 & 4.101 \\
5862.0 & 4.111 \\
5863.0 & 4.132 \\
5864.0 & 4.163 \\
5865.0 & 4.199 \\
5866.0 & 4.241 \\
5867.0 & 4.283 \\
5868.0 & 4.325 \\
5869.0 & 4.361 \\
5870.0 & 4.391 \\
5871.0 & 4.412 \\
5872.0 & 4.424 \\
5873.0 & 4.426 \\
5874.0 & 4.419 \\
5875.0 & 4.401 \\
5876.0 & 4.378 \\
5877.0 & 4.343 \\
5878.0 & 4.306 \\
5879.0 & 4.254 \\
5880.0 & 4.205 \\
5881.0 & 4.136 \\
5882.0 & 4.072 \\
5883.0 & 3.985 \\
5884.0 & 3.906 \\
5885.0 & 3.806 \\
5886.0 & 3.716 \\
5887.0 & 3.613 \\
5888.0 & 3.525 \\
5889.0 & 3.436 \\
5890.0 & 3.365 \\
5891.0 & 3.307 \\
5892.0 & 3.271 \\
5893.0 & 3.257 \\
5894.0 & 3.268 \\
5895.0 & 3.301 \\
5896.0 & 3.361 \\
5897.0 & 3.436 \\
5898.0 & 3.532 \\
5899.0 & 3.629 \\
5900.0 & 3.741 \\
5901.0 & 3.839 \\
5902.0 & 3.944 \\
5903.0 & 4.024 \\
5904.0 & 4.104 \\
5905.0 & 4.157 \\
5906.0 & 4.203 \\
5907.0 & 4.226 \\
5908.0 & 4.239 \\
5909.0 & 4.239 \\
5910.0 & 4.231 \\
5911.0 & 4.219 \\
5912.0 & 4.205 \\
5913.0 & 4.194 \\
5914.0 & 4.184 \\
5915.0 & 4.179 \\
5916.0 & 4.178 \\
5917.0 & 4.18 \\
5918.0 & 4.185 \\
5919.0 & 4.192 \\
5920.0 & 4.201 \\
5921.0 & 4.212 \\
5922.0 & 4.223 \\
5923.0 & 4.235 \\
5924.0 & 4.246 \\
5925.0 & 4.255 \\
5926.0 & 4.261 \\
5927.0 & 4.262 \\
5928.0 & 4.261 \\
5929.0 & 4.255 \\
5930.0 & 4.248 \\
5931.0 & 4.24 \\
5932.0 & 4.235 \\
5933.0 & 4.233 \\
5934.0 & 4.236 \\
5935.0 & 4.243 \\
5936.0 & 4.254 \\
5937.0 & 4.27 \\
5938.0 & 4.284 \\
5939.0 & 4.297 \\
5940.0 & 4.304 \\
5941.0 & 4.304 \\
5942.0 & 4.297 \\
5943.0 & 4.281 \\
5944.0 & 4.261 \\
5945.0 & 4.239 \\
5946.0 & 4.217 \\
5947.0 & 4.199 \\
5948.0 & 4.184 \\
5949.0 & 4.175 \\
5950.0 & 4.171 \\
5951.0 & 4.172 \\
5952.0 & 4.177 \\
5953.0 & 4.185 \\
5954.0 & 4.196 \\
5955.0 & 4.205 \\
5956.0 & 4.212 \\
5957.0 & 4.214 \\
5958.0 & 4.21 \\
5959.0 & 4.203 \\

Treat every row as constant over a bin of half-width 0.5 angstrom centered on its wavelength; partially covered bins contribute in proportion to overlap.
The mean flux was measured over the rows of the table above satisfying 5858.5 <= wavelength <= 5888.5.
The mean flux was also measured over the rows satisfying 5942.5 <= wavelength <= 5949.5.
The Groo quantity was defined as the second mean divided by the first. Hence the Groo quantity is 1.01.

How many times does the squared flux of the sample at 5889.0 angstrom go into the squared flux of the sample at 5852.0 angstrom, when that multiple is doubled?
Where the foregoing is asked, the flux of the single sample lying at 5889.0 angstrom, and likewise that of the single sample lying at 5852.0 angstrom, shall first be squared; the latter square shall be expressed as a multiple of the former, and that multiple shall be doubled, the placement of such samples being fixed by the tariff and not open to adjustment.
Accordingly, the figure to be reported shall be 3.2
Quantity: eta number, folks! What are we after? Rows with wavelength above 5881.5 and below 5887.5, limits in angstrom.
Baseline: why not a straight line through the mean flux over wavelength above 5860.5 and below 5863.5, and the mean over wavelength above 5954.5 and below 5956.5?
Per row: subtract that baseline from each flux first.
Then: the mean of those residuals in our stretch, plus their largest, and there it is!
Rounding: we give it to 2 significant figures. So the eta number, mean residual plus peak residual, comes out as -0.35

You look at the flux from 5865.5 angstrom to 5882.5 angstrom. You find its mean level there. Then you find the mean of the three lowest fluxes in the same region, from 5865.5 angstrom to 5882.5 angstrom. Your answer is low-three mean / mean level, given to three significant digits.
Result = 0.959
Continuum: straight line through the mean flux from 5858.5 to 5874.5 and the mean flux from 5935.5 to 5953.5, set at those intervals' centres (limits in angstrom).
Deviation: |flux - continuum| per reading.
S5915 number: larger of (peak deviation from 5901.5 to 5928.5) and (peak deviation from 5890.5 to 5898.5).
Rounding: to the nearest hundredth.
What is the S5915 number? 1.00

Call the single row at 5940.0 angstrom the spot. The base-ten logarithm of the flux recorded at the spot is 0.634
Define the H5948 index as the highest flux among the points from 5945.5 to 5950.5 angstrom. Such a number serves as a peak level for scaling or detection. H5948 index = 4.217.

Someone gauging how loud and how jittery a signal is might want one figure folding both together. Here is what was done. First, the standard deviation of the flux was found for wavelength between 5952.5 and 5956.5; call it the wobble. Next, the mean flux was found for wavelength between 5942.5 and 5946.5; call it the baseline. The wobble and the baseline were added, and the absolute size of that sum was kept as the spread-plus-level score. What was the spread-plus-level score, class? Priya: 4.26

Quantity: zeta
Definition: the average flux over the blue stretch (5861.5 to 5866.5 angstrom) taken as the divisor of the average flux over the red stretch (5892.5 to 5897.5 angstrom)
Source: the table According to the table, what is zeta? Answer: 0.80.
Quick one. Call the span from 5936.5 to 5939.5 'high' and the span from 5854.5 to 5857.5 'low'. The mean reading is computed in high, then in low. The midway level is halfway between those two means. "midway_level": 4.248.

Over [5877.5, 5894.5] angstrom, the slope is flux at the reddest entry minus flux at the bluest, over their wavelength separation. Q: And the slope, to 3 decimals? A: -0.065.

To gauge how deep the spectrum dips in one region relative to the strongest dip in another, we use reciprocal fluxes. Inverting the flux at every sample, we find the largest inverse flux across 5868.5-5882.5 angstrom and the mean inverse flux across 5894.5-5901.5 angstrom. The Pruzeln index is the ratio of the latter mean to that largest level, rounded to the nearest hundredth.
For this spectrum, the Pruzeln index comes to 1.15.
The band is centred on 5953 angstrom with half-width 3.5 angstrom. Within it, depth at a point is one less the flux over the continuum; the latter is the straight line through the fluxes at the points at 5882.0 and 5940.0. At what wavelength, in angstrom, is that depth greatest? 5951.0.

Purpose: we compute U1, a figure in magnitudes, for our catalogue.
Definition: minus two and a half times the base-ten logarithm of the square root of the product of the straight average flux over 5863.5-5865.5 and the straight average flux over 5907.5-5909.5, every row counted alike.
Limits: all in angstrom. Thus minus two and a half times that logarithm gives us -1.56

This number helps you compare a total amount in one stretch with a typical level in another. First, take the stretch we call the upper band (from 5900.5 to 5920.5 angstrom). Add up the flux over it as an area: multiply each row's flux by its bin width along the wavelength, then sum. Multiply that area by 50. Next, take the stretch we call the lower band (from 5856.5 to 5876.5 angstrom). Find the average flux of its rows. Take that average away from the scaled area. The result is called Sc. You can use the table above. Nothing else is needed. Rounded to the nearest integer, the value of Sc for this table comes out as 4152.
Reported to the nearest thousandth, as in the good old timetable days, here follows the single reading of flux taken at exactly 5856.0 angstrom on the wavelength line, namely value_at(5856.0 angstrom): 4.208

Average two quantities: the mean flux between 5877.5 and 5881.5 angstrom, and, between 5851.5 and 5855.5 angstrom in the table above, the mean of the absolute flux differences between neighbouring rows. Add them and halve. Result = 2.13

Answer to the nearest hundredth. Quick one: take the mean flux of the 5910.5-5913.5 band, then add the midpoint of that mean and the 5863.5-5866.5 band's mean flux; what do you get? 8.41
